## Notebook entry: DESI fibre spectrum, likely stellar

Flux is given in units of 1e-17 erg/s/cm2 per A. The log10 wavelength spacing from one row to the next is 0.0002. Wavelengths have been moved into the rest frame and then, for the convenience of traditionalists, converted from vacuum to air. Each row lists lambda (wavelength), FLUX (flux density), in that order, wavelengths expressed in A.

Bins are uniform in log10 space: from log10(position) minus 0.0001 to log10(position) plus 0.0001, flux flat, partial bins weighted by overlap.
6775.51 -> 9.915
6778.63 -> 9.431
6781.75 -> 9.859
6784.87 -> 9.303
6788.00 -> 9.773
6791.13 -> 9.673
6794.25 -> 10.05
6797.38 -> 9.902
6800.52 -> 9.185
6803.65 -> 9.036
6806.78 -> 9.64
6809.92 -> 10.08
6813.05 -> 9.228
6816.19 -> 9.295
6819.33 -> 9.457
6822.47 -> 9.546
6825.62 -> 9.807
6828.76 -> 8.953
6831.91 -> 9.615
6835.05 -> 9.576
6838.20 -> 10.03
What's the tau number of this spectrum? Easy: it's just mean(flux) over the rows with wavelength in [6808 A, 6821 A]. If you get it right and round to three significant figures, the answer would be 9.52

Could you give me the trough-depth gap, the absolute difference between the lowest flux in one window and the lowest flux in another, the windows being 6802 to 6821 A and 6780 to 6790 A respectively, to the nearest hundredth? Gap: 0.27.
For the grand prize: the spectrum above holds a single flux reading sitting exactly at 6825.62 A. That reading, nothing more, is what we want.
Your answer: 9.807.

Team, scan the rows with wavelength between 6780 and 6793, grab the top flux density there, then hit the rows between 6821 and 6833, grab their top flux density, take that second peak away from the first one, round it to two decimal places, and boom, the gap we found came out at 0.05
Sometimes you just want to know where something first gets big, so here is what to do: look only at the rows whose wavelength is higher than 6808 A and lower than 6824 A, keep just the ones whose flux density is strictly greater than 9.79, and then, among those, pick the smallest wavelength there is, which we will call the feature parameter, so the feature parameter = 6809.92 A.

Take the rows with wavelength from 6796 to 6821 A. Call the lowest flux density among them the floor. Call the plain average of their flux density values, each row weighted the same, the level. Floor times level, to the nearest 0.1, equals 85.6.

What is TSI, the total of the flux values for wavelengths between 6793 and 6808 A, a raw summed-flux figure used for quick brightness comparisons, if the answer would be 48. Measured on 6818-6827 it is 29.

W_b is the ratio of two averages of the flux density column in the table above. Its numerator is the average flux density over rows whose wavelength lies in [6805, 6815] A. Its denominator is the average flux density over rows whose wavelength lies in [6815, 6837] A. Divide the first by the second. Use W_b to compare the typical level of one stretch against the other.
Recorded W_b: 1.02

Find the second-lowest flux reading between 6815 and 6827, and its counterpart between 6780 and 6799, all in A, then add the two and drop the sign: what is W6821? 19.1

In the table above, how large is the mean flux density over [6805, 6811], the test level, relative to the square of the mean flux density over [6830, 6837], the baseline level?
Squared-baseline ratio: 0.107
